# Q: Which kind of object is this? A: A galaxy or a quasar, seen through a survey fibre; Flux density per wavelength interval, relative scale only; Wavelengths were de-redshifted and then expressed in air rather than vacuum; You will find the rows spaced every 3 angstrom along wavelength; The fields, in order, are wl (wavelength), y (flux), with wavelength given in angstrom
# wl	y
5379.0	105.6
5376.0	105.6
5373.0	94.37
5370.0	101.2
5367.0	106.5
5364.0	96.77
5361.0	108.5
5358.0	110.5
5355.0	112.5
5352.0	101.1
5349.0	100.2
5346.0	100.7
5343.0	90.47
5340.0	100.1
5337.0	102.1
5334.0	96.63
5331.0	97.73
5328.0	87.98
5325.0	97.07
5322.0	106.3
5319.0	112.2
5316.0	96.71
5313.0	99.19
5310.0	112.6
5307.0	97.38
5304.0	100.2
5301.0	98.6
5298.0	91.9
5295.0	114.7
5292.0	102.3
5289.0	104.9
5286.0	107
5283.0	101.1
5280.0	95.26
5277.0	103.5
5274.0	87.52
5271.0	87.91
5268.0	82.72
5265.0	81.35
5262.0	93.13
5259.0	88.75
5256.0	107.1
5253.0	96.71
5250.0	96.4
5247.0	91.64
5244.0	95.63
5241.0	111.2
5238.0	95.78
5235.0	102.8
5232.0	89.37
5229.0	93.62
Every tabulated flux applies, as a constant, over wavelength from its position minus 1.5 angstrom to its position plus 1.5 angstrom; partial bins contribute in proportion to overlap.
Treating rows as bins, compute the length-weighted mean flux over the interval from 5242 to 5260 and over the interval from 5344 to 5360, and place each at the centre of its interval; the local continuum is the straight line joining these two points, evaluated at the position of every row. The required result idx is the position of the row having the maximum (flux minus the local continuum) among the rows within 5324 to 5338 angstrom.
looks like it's 5337.0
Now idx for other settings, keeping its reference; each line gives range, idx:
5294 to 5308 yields 5295.0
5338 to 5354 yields 5346.0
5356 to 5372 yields 5358.0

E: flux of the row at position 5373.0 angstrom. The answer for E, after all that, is 94.37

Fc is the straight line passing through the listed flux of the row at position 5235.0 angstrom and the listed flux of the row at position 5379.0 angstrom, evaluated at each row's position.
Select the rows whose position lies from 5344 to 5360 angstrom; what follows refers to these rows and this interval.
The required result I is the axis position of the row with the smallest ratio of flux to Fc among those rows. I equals 5349.0 angstrom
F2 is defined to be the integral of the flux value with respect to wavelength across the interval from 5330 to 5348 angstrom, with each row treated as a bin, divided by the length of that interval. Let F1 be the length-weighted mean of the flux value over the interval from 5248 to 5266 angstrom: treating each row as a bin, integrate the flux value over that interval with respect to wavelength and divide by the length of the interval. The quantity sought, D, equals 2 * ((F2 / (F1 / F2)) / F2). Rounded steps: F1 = 94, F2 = 98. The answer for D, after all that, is 2.08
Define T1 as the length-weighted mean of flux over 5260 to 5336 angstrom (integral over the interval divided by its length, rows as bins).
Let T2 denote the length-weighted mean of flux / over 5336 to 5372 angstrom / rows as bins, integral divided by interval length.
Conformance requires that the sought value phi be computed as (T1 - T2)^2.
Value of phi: 18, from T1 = 98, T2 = 102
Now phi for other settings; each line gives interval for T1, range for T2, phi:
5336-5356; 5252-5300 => 17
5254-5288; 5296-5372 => 45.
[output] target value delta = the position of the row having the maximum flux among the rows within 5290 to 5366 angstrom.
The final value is 5295.0 angstrom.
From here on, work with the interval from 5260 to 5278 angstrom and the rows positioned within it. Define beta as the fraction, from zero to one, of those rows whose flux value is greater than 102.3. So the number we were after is 0.17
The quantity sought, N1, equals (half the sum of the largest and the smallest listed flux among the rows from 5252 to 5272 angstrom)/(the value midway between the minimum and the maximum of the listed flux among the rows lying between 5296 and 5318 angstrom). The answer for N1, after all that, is 0.92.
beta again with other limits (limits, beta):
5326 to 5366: 0.23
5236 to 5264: 0.22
